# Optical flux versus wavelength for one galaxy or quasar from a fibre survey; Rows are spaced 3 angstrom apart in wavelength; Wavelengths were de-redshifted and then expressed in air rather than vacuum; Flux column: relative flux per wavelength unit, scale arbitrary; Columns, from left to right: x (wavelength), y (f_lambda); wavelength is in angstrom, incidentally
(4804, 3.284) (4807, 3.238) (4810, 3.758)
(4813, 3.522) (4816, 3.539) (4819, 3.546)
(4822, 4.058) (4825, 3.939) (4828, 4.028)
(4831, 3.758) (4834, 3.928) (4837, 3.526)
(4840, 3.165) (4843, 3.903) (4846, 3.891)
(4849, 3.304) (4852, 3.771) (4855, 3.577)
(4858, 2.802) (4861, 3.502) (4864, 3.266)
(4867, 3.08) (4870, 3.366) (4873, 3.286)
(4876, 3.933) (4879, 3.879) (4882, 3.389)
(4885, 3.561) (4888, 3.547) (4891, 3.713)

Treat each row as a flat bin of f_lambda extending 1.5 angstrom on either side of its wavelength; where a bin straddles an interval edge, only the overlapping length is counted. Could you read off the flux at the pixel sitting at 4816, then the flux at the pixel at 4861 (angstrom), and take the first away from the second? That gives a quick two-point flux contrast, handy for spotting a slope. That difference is 0.0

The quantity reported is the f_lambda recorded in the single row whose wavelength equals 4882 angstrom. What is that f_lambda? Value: 3.389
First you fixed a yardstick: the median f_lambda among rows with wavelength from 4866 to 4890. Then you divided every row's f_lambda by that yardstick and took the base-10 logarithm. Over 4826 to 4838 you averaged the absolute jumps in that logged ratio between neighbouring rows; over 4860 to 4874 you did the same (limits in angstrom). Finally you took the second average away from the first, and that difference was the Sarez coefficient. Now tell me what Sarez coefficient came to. 0.01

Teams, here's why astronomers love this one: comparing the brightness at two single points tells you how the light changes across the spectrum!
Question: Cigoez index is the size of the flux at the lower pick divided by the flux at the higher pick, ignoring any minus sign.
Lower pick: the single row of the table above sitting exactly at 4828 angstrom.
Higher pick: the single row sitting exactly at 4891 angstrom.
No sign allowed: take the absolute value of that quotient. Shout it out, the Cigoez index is 1.08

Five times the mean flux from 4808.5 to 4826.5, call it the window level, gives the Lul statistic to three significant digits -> 18.6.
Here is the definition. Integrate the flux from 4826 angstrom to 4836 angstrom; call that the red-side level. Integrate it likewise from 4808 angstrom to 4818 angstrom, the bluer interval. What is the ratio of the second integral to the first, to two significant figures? 0.92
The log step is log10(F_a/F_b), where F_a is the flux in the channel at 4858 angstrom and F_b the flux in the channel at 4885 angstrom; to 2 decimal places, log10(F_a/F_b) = -0.10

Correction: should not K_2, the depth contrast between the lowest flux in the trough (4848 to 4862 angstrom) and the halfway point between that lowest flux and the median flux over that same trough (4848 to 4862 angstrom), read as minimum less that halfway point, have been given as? -0.35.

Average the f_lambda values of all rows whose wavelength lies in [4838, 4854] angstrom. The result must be 3.6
